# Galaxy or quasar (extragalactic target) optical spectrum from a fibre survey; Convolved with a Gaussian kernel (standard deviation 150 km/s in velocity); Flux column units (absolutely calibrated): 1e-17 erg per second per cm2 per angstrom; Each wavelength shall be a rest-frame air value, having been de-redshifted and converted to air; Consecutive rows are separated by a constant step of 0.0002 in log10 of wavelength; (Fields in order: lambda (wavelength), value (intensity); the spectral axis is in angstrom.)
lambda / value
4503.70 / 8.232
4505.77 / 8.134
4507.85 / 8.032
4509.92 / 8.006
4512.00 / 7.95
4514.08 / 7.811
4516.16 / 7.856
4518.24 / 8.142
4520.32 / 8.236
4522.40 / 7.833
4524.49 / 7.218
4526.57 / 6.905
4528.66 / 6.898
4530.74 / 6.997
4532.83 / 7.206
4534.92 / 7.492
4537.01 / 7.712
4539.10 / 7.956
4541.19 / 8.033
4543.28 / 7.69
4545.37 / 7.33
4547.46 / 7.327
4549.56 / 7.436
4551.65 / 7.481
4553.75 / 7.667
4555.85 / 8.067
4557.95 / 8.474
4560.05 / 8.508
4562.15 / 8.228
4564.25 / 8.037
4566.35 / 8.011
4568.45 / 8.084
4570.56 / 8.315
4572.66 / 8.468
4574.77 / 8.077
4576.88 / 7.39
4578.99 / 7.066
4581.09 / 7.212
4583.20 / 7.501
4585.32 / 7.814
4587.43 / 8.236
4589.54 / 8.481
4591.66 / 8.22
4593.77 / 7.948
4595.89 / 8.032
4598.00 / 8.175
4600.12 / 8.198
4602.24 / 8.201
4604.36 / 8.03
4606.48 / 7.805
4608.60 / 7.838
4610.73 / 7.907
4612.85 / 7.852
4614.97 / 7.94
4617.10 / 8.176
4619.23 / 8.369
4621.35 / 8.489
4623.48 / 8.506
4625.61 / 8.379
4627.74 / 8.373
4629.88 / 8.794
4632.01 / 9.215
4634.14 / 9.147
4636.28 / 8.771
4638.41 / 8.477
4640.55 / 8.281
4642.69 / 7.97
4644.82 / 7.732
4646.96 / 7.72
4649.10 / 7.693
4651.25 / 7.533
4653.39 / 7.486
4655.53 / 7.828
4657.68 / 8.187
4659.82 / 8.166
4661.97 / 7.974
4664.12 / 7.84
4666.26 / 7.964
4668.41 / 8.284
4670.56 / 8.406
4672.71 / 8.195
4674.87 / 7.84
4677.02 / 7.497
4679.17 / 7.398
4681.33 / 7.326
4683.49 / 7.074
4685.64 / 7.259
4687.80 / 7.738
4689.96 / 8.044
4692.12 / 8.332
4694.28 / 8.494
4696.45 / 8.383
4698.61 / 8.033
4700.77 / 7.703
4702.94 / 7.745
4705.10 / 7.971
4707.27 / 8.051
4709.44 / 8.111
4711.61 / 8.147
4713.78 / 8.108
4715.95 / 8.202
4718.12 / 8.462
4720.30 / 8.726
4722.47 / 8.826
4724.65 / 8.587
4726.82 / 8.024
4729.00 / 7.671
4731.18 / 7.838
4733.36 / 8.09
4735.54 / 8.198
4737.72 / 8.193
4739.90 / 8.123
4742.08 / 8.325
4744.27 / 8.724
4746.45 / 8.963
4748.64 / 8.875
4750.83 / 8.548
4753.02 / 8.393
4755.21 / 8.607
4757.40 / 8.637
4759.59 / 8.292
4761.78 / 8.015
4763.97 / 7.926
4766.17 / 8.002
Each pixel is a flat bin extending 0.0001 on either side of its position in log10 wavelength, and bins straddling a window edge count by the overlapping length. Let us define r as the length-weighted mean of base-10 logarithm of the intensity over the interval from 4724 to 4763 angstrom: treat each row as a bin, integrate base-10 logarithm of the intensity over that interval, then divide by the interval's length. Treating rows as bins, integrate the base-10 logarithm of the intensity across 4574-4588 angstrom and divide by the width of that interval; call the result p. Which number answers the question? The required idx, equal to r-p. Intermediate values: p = 0.8791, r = 0.921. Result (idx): 0.042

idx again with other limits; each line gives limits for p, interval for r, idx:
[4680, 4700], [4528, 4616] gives 0.000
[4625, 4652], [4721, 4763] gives 0.003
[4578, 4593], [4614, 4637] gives 0.040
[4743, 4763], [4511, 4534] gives -0.055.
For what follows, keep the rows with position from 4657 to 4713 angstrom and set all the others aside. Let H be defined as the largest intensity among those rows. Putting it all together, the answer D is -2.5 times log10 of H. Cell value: -2.32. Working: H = 8.494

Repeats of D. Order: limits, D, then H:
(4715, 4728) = -2.36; 8.826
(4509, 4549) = -2.29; 8.236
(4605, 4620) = -2.31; 8.369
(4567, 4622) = -2.32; 8.489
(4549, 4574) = -2.32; 8.508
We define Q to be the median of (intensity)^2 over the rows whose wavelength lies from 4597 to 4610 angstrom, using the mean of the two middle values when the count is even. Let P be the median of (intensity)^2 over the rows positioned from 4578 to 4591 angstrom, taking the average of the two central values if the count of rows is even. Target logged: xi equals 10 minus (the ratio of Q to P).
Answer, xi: 8.88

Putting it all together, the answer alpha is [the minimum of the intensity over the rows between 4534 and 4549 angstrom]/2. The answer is 3.7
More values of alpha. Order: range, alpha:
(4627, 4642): 4.1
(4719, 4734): 3.8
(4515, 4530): 3.4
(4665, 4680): 3.7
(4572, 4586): 3.5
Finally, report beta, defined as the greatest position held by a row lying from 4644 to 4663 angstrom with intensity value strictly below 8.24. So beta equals 4661.97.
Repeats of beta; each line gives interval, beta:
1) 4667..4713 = 4711.61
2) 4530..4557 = 4555.85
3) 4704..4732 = 4731.18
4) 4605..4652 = 4651.25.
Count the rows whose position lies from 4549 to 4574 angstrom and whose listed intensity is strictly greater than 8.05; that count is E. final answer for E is 7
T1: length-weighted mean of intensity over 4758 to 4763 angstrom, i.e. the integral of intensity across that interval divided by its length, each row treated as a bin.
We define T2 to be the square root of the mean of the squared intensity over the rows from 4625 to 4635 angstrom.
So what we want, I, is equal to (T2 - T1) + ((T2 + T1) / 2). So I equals 9.1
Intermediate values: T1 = 8.2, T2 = 8.79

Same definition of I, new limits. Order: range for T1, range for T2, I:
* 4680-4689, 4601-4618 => 8.3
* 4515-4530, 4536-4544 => 8.0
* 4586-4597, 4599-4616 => 7.9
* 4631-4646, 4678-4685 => 6.6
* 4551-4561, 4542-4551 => 7.1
